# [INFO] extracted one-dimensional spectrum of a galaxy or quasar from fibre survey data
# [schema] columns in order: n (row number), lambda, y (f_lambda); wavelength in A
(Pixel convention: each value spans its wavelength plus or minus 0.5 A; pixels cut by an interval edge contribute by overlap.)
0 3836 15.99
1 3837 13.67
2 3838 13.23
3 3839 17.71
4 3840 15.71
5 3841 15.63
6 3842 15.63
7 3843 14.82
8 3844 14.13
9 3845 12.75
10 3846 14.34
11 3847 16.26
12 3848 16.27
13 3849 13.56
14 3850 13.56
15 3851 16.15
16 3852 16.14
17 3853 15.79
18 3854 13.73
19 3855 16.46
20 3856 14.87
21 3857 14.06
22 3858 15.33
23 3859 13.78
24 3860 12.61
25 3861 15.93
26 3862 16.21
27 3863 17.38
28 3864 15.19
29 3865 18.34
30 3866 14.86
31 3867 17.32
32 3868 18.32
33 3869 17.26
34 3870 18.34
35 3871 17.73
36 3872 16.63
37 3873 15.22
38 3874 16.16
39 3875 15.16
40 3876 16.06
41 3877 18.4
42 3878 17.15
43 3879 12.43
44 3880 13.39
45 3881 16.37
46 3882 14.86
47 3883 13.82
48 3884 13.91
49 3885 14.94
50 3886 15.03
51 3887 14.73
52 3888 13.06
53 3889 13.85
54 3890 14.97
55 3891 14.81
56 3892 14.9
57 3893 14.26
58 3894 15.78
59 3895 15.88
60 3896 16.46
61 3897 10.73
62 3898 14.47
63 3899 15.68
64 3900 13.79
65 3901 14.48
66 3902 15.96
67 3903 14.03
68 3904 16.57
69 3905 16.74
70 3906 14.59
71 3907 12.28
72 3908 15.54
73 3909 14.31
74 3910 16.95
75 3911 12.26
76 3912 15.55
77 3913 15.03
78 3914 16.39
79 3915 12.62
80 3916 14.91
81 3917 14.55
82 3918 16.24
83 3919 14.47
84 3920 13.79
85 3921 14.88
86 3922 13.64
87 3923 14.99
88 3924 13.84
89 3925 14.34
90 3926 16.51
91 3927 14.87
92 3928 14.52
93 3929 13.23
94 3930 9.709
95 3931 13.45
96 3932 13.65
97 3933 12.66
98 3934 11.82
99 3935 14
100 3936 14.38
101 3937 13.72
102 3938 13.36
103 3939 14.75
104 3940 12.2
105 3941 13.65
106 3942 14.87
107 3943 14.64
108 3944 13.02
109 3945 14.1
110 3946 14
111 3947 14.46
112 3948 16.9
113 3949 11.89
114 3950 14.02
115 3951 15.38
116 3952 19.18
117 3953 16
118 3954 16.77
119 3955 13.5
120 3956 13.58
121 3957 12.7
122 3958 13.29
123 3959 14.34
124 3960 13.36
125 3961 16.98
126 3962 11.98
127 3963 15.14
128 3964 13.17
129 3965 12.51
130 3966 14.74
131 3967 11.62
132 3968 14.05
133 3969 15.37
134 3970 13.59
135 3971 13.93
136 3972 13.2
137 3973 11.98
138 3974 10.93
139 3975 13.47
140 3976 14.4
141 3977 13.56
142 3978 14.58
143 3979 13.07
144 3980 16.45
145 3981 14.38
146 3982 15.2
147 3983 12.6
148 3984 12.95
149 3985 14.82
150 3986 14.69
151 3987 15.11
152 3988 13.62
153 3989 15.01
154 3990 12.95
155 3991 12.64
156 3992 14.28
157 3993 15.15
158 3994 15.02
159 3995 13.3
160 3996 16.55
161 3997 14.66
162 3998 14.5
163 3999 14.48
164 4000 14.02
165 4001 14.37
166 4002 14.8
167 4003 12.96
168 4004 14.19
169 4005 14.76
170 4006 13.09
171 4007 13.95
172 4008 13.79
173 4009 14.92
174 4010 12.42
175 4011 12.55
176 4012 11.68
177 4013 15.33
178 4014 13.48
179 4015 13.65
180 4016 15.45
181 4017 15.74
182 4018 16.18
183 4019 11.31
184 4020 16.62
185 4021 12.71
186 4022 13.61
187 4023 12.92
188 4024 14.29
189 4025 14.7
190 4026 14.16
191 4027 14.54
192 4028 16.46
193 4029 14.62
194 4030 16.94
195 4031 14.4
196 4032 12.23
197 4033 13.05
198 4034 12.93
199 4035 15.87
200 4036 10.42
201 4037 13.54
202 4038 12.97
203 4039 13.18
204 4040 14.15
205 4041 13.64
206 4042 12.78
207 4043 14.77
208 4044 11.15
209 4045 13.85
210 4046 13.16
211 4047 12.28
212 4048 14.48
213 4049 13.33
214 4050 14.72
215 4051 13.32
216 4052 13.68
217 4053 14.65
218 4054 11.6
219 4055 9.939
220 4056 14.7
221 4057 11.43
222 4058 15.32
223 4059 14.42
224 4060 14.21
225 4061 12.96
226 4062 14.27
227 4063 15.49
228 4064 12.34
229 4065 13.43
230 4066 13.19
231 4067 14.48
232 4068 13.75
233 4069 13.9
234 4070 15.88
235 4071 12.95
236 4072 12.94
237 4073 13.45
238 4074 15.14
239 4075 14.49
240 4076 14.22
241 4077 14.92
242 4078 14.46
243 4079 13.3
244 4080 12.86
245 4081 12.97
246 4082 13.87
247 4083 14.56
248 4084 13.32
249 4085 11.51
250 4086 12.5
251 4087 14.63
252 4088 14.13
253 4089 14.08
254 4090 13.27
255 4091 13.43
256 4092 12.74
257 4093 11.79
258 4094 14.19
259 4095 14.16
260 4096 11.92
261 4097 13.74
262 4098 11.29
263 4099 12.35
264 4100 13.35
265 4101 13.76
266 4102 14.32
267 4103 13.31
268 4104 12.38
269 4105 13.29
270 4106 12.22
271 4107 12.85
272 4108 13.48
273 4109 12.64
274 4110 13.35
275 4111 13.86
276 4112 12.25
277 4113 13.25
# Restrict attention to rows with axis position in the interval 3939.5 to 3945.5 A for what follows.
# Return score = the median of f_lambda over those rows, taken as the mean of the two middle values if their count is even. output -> 13.9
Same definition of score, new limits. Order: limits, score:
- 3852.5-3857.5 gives 14.9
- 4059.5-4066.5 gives 13.4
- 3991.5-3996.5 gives 15.0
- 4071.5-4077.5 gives 14.4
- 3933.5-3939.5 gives 13.9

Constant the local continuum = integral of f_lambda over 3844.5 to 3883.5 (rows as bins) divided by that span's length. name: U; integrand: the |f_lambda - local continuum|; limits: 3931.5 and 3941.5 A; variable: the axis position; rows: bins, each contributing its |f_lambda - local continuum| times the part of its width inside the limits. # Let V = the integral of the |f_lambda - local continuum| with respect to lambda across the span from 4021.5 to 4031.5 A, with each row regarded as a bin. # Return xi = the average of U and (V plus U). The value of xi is 29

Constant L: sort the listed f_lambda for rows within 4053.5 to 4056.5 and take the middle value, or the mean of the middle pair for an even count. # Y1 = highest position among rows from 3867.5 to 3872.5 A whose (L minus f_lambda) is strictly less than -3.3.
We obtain 3872 A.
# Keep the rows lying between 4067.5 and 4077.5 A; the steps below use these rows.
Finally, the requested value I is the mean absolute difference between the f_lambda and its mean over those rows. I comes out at 0.77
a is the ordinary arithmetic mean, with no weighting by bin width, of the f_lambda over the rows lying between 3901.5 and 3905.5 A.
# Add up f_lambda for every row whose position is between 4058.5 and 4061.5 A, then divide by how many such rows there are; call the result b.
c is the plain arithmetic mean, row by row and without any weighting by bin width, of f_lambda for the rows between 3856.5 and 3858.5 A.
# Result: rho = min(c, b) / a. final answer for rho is 0.88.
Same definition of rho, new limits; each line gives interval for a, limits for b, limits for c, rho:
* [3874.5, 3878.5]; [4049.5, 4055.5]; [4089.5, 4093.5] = 0.77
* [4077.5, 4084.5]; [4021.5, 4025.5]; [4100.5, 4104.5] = 0.99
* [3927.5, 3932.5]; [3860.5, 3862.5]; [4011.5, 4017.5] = 1.10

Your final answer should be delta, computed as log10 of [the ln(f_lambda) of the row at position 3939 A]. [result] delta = 0.430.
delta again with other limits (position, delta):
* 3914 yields 0.447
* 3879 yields 0.401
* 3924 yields 0.420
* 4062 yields 0.425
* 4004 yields 0.424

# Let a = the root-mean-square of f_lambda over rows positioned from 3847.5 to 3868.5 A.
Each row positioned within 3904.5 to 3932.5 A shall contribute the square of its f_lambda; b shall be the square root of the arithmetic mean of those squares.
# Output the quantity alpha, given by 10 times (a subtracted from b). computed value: -11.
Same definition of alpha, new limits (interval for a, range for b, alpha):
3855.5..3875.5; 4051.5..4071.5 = -24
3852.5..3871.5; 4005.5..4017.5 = -22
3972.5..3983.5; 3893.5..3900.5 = 10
